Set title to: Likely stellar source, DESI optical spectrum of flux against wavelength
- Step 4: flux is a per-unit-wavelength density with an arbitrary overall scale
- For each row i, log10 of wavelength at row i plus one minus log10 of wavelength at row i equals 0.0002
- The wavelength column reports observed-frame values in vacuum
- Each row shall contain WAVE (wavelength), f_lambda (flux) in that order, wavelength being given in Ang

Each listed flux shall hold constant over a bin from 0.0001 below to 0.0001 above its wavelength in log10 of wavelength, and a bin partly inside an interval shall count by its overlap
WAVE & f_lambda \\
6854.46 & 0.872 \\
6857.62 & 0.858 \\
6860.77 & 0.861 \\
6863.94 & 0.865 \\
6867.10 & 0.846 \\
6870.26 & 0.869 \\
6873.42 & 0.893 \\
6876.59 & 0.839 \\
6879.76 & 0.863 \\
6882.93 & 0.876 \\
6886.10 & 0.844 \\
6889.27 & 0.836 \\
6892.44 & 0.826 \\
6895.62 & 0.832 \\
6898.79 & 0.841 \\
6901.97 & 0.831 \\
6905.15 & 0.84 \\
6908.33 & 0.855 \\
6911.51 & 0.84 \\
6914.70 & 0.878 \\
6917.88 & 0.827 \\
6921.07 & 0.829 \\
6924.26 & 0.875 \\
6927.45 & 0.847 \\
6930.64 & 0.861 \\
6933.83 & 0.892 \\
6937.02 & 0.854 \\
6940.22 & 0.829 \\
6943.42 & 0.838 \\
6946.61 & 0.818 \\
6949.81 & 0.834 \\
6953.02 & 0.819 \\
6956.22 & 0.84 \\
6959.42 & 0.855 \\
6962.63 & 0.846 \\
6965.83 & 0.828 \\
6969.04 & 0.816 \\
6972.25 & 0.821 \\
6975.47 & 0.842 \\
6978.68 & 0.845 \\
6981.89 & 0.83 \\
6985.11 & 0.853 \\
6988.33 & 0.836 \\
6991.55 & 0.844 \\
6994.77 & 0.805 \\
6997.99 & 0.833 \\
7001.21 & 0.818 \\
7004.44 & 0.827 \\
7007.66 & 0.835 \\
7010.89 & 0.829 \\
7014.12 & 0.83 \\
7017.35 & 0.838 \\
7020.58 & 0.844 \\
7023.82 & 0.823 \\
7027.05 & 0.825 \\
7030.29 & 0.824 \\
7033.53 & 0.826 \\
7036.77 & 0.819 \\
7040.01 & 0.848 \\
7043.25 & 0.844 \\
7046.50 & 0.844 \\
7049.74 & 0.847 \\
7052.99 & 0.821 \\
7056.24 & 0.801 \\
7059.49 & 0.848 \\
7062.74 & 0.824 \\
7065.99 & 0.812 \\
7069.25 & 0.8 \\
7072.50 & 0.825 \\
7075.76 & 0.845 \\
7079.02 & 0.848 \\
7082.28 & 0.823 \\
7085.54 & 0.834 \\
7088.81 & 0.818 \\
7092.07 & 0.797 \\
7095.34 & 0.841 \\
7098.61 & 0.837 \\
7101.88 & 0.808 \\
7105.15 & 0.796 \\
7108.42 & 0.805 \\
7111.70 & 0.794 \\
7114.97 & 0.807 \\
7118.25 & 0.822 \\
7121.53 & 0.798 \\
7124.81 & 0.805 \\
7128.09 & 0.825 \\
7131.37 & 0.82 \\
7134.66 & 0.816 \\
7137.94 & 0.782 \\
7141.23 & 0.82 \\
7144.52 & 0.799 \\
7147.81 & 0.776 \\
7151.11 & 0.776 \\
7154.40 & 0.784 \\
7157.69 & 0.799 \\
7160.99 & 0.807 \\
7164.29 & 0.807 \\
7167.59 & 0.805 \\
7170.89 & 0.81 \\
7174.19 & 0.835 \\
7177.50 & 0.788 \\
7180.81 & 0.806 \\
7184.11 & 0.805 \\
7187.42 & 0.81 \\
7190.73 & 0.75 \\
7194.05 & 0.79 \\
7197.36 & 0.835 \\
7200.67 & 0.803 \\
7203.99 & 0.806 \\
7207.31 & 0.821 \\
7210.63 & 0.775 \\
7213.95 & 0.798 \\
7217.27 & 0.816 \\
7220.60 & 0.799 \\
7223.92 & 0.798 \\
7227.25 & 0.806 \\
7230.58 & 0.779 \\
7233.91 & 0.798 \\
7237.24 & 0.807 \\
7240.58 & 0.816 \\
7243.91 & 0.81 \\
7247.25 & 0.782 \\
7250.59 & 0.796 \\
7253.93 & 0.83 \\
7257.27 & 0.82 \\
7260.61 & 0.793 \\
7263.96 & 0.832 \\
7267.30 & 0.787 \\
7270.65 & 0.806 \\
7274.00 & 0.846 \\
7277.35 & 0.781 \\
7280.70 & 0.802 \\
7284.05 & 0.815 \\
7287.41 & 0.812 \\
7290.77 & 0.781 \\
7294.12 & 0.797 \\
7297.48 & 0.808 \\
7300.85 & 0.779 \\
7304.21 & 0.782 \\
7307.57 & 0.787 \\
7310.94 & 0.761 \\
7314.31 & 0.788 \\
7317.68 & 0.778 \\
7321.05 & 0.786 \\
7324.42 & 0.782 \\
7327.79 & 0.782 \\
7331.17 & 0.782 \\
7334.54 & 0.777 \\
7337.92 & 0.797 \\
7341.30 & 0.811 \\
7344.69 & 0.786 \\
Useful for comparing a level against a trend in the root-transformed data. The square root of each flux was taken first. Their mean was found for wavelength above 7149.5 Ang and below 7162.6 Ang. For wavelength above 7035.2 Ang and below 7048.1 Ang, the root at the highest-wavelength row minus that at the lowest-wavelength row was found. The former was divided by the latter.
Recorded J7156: 65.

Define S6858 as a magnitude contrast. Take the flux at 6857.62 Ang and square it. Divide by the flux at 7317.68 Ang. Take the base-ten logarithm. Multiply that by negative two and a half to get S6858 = 0.060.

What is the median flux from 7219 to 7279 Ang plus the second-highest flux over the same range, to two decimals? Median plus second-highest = 1.63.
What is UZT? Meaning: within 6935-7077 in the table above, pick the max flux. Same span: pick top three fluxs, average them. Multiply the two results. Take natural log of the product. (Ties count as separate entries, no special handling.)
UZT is -0.31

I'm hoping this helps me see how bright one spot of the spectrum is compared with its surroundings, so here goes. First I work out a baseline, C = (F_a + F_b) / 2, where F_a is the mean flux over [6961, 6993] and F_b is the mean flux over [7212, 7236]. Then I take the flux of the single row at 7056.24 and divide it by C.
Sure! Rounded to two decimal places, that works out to 0.98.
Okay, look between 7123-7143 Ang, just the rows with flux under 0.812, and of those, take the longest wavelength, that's 7137.94 Ang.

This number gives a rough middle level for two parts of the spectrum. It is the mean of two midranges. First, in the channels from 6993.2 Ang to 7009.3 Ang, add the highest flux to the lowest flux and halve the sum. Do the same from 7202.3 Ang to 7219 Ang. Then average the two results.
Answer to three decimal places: 0.809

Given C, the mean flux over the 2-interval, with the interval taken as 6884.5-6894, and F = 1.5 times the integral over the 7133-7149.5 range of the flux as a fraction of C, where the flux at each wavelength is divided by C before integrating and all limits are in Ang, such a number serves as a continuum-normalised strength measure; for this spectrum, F 23.6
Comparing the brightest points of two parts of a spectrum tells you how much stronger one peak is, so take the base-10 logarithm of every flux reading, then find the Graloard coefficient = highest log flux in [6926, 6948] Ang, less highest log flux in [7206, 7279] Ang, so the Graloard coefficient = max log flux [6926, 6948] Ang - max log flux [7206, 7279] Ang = 0.023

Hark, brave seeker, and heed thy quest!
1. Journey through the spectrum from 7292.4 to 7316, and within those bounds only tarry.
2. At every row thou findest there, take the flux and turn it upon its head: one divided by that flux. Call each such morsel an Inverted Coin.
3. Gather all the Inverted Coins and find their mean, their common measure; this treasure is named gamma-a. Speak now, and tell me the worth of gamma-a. 1.27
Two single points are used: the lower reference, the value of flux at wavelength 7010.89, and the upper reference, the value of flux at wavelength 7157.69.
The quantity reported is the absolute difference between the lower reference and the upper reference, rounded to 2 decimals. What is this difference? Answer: 0.03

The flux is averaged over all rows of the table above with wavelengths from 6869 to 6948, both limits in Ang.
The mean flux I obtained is 0.849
